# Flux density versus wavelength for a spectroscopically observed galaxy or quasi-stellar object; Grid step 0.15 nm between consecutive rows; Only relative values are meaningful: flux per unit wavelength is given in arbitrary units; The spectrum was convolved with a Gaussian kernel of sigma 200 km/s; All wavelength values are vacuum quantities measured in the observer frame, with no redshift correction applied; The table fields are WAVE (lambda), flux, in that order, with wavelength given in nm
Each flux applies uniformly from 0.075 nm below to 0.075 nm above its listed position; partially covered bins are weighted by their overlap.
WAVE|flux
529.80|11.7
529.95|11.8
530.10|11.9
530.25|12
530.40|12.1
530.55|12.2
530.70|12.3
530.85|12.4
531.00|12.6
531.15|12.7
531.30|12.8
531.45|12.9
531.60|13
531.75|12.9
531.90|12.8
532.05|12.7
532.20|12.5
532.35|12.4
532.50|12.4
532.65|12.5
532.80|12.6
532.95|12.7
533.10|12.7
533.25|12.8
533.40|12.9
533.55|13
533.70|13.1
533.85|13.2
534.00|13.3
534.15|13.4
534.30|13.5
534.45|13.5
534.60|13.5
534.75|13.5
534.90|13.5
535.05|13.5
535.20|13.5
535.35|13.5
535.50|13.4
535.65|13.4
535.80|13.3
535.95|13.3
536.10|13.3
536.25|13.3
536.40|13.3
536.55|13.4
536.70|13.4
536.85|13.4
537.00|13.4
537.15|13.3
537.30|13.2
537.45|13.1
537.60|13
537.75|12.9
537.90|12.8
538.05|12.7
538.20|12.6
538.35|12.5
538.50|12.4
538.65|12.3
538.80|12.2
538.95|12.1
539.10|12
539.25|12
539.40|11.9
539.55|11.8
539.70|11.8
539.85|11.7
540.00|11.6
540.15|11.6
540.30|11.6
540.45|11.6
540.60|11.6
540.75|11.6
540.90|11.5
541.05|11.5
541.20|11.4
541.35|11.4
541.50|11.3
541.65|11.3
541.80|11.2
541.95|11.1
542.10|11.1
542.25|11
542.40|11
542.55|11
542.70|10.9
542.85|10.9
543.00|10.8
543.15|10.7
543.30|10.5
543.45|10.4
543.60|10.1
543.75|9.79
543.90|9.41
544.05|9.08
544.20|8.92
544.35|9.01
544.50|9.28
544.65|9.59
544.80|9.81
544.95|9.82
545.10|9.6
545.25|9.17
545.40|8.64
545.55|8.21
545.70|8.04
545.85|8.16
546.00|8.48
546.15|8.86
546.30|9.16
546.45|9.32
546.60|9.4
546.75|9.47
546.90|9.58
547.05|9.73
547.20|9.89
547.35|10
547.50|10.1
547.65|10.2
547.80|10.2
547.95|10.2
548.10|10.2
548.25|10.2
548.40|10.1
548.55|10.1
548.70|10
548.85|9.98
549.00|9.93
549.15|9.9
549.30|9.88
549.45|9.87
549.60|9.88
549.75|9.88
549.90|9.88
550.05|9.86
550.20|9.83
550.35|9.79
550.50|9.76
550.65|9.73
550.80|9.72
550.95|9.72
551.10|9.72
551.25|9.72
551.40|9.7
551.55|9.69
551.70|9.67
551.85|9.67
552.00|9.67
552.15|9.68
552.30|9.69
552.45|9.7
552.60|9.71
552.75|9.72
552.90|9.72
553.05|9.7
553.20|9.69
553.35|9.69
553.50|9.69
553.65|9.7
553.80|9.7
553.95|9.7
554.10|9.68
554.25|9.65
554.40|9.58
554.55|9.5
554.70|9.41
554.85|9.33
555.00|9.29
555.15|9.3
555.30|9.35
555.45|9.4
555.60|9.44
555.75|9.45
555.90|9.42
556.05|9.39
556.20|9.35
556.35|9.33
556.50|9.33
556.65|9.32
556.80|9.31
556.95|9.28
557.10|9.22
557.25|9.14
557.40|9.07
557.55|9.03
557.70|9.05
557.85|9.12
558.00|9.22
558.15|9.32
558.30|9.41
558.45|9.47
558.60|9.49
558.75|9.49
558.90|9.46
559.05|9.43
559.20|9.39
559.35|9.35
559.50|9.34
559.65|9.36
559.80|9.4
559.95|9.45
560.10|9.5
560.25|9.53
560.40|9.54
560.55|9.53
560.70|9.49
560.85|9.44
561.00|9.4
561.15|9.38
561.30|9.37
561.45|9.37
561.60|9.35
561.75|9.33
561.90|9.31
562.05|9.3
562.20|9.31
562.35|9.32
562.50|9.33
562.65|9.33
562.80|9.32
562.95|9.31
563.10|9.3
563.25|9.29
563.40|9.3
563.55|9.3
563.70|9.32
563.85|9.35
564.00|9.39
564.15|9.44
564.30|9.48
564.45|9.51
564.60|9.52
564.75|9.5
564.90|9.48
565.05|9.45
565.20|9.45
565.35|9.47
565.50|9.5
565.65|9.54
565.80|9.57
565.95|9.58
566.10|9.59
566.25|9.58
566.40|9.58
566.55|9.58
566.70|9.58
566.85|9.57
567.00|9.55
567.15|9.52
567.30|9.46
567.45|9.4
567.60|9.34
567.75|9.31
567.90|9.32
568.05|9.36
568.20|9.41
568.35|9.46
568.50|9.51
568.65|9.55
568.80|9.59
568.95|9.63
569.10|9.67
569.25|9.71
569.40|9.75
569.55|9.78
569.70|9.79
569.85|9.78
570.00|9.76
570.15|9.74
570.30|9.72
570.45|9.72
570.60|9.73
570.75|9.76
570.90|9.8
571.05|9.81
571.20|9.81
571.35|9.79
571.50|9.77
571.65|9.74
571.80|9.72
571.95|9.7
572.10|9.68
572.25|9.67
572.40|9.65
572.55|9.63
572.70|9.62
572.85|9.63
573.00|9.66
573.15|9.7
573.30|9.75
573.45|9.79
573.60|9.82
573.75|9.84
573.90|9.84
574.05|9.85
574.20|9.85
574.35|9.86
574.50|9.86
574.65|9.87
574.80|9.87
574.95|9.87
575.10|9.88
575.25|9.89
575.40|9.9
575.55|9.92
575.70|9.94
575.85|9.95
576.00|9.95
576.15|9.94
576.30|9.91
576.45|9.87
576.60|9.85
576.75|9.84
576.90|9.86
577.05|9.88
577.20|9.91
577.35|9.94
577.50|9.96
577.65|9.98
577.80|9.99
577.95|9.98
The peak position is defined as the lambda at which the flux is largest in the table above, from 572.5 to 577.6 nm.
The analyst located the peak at 577.50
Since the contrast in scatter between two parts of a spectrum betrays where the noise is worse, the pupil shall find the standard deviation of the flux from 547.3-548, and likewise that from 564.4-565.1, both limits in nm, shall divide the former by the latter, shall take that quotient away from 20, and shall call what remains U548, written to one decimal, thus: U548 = 16.8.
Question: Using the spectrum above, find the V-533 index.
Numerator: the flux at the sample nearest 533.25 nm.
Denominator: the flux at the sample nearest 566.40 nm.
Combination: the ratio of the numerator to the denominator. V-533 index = 1.34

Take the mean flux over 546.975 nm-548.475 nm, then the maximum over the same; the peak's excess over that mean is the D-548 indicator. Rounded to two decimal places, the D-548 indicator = 0.12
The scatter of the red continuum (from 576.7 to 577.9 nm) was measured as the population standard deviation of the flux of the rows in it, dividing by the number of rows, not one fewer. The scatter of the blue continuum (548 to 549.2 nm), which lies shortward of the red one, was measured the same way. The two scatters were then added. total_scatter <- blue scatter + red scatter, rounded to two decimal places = 0.16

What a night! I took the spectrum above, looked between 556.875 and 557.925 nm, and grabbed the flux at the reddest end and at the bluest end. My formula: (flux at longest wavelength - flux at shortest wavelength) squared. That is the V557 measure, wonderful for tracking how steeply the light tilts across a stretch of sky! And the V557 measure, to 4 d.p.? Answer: 0.0256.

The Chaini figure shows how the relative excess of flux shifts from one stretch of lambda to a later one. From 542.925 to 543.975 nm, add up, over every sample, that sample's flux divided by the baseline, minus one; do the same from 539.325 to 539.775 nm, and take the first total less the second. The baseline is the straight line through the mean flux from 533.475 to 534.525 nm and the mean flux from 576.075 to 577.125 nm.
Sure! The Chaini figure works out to -1.0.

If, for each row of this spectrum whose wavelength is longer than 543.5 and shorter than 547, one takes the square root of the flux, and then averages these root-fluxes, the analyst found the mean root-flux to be 3.03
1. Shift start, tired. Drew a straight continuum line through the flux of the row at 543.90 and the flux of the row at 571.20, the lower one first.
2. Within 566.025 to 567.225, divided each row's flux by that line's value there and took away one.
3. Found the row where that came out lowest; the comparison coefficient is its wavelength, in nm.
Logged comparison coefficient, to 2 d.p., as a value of 567.15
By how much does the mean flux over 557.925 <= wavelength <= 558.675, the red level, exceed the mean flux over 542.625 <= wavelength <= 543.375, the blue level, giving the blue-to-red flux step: -1.4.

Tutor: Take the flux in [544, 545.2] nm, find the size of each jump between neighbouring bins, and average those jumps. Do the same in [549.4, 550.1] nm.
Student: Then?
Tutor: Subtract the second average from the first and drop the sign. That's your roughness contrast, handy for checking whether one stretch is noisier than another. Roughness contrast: 0.18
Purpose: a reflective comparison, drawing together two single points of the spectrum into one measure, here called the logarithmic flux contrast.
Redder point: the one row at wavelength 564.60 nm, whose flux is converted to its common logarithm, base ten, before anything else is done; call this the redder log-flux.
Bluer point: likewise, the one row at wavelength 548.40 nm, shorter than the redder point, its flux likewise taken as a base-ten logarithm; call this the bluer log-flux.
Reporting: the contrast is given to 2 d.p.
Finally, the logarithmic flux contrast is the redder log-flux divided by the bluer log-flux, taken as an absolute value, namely 0.97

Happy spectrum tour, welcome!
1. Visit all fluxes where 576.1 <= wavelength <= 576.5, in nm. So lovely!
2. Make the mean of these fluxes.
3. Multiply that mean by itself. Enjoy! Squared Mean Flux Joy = 98.1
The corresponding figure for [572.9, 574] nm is 95.5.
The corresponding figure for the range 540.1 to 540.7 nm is 134.6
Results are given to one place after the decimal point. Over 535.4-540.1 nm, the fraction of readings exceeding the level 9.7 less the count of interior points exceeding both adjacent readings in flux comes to 1.0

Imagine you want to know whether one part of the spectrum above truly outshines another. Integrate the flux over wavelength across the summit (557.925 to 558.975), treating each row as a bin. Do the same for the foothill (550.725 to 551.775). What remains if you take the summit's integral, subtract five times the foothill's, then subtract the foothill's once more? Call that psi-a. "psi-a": -51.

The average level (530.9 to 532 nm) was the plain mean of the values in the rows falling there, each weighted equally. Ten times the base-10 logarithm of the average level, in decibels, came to 11.1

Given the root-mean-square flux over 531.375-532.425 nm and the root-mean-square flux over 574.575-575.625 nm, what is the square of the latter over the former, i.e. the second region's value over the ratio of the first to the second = 7.7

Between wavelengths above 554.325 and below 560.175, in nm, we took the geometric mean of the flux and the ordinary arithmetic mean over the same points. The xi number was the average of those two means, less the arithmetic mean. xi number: -0.0004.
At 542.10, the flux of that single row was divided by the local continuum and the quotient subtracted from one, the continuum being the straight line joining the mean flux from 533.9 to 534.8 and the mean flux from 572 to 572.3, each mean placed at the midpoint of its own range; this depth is 0.12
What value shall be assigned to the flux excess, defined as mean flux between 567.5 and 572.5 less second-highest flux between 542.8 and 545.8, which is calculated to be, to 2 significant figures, -1.1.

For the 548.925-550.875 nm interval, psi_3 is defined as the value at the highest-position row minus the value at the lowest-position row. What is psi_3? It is -0.21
